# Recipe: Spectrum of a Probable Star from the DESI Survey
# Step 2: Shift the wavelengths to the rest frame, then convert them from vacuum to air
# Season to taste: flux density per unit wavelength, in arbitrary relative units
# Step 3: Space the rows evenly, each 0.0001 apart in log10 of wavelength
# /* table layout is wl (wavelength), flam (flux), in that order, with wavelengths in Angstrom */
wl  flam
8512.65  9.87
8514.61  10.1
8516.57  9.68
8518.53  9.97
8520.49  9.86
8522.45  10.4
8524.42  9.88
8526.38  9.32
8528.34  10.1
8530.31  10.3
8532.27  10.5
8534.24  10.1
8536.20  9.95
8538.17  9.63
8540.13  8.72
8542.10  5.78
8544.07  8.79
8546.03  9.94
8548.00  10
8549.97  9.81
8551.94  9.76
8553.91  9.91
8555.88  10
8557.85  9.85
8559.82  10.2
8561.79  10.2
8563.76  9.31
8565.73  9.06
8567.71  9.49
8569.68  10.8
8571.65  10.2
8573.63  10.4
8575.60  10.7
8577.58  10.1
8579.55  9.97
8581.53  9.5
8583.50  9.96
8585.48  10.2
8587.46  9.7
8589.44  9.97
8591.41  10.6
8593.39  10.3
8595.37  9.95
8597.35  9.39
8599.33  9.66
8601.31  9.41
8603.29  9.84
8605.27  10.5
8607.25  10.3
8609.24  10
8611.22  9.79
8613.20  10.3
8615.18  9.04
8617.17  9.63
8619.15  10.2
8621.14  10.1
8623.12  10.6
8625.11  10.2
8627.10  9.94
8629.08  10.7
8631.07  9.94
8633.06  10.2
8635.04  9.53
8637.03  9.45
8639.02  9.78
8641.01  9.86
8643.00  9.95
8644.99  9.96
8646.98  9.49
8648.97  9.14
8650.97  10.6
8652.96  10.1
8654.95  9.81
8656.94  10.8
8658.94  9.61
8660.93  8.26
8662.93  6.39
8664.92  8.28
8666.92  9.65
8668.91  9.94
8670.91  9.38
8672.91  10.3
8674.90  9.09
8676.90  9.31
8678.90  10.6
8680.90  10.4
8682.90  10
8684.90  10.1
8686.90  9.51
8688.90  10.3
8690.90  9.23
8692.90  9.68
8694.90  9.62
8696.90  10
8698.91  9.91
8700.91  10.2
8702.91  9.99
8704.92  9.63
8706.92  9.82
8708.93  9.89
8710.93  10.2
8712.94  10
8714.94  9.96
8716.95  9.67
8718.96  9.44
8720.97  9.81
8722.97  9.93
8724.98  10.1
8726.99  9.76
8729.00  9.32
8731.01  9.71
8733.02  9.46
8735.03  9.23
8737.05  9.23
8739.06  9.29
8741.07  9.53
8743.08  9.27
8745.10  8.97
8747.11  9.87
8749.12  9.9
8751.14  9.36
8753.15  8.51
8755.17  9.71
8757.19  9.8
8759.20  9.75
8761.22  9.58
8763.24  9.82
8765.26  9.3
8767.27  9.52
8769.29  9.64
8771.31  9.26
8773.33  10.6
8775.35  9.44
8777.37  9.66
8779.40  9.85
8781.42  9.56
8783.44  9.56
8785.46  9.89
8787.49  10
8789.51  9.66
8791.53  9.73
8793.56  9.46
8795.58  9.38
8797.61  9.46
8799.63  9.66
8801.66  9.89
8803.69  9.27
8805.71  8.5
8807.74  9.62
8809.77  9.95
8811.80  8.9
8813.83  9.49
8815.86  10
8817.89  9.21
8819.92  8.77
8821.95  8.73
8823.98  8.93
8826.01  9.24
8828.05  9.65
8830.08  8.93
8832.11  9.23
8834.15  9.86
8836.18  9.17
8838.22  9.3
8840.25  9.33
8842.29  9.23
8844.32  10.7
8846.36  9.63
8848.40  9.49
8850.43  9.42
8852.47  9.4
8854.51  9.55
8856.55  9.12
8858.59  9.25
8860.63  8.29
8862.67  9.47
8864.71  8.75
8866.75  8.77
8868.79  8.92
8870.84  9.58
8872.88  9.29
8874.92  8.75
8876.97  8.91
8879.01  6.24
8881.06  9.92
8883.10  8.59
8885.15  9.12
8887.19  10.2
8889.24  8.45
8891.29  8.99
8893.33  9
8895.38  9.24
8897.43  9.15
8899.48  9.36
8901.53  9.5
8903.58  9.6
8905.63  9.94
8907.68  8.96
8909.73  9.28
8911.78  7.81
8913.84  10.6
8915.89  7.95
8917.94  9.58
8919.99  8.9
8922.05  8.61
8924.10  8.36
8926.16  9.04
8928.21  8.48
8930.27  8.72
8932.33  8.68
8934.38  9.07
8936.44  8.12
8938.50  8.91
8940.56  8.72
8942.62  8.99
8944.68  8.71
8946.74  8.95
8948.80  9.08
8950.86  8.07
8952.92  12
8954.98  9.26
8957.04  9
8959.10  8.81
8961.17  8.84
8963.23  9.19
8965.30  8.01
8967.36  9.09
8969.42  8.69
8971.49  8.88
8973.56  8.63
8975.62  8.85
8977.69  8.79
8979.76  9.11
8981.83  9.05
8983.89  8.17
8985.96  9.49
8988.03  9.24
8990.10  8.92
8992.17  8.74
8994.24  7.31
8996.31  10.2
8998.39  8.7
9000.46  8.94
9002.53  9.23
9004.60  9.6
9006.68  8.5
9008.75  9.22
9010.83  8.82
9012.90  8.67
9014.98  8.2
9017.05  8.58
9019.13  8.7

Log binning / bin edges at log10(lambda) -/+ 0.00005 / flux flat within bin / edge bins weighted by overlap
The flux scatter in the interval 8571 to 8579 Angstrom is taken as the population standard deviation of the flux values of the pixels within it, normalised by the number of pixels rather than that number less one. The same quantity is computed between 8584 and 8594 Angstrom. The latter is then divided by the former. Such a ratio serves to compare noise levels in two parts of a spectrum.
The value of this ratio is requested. 1.3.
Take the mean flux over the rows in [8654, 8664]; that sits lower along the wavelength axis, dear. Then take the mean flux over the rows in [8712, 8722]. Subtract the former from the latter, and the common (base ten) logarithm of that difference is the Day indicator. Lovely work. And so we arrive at -0.1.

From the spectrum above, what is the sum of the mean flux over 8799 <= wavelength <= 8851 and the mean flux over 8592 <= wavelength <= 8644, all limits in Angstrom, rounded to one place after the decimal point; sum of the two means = 19.3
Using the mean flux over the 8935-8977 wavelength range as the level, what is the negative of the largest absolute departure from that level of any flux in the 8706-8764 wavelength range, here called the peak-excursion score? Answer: -1.3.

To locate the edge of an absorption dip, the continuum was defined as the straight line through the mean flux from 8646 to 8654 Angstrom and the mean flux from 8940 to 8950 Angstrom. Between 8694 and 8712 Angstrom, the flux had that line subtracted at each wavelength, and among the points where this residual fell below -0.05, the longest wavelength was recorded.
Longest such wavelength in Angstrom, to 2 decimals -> 8694.90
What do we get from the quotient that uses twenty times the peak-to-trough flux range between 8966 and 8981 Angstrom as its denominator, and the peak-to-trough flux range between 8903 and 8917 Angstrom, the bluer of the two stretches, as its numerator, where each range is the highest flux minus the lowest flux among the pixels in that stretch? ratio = 0.291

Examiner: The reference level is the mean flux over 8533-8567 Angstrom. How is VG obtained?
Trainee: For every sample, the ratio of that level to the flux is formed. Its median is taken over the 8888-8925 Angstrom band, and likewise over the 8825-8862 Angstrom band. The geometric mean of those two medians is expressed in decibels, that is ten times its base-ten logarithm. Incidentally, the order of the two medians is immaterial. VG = 0.13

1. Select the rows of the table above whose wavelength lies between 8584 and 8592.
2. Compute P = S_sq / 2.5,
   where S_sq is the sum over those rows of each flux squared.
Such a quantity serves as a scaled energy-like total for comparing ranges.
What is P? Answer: 164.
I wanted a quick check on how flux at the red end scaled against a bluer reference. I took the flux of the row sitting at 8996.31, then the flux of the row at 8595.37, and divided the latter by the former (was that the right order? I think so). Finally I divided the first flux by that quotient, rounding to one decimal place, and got 10.5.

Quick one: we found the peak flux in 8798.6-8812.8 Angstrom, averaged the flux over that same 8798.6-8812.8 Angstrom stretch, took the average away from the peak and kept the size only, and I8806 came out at 0.55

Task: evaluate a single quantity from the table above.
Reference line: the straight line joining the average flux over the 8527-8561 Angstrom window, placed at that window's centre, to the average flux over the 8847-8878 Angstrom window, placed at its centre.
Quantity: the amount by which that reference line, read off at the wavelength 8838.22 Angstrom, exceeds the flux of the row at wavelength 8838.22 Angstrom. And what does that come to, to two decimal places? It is -0.13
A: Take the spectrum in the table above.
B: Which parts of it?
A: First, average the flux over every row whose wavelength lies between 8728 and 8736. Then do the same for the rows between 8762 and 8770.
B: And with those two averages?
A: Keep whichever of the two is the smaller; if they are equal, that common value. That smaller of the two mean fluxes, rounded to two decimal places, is 9.43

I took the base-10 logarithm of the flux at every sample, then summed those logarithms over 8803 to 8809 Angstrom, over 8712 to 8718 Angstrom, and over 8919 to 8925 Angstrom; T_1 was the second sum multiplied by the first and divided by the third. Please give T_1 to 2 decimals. 3.06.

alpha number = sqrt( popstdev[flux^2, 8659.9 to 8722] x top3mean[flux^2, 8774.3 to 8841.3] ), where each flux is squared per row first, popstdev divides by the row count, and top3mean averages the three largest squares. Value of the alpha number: 36.9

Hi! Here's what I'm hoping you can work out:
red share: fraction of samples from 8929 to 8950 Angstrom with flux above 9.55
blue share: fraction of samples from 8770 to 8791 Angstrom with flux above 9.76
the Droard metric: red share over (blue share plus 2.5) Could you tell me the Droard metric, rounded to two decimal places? 0.00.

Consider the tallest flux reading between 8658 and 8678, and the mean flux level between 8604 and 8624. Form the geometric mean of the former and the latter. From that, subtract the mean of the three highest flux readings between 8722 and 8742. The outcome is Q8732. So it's 0.24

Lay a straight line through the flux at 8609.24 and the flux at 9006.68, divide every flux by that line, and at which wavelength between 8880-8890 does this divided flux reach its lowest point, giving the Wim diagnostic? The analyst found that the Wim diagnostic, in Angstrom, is 8889.24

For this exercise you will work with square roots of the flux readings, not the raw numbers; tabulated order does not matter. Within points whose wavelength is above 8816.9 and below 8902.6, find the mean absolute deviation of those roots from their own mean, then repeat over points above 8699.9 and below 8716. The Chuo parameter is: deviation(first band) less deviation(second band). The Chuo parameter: 0.046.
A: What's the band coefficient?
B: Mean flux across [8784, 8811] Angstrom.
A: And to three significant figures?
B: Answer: 9.57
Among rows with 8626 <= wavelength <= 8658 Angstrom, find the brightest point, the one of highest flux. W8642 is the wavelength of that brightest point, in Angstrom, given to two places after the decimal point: 8656.94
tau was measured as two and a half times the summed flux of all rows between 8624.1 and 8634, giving 127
